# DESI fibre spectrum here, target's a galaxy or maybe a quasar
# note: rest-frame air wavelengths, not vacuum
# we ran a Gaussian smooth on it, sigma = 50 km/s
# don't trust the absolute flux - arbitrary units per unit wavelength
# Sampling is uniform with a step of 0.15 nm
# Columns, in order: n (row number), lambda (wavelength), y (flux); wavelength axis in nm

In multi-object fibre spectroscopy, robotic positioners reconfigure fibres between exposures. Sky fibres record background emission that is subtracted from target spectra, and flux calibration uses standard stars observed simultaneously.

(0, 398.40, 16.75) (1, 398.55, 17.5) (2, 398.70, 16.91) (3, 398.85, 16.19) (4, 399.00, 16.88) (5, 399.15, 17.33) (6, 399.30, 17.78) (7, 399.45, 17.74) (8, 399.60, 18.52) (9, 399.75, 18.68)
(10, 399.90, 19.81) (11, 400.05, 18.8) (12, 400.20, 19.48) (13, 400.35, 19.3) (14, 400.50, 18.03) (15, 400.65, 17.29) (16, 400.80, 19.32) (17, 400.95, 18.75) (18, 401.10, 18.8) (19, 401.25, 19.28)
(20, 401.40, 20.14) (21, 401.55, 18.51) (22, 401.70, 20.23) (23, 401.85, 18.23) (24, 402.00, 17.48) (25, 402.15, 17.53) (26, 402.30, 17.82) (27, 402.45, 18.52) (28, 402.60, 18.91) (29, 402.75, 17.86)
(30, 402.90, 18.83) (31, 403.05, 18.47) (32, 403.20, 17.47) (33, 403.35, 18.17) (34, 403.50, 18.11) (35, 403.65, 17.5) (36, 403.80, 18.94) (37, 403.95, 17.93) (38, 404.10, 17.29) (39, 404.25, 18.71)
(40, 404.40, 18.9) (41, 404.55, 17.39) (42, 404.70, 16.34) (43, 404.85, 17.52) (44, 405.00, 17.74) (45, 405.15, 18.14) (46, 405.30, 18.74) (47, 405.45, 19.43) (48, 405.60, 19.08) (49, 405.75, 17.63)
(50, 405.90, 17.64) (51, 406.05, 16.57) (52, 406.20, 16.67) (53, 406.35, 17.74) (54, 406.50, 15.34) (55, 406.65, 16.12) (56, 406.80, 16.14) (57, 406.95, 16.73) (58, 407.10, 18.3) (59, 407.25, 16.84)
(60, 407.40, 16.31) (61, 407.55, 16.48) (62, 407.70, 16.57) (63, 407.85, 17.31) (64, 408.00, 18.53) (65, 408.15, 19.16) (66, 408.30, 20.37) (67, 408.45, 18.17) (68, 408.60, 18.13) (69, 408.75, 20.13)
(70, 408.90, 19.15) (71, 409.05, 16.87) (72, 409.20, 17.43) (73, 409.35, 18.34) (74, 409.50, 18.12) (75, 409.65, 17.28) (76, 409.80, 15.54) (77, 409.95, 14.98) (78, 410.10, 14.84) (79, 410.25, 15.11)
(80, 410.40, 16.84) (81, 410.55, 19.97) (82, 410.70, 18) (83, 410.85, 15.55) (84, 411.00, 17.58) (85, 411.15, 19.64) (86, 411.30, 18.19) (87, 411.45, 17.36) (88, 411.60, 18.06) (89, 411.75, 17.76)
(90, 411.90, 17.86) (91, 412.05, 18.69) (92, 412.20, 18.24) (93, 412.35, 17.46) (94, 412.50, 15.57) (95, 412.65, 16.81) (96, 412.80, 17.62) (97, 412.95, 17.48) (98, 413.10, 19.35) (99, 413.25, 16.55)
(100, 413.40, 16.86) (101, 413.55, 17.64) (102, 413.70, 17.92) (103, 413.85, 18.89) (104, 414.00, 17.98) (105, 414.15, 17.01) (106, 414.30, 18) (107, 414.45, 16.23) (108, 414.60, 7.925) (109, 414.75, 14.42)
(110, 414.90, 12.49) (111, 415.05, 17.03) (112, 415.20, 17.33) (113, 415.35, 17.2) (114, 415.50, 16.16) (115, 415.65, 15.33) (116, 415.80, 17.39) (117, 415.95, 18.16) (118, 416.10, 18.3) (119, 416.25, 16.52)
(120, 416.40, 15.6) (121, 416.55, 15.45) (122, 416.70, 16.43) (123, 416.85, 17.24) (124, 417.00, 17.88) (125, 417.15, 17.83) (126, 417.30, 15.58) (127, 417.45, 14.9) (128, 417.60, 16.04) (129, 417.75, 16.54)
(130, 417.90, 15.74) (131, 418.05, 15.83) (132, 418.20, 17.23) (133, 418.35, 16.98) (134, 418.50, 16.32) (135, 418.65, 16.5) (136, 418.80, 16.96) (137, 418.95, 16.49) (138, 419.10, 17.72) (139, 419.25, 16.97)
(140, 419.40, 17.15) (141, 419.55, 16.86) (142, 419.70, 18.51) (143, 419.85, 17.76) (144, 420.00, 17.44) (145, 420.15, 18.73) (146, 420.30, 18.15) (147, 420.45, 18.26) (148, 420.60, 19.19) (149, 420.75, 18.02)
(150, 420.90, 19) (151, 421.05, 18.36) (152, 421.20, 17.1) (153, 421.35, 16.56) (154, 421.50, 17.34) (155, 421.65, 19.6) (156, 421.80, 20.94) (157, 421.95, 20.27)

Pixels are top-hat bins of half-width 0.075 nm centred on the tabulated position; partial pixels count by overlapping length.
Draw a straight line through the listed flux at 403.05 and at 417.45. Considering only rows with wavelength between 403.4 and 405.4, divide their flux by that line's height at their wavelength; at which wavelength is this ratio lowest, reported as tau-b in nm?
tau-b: 404.70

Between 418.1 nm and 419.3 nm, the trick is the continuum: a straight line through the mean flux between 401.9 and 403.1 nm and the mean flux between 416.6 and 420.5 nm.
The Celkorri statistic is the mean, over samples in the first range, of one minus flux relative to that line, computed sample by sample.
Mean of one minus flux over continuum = 0.006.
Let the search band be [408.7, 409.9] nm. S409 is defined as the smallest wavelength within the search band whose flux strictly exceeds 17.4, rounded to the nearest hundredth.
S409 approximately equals 408.75 nm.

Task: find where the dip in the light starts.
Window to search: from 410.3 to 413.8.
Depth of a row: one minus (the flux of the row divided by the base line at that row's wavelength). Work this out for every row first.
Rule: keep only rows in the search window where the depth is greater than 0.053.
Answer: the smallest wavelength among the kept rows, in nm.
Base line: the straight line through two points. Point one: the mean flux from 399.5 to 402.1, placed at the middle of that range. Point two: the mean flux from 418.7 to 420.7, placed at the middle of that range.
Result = 410.40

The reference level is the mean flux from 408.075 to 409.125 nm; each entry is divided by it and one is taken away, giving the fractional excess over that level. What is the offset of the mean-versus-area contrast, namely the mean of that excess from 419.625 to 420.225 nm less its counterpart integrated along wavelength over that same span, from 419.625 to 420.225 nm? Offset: -0.02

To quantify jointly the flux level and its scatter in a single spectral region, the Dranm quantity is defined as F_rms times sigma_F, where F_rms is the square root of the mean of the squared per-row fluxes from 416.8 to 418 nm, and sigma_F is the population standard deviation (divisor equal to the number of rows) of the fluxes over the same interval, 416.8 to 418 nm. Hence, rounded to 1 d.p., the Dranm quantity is 16.9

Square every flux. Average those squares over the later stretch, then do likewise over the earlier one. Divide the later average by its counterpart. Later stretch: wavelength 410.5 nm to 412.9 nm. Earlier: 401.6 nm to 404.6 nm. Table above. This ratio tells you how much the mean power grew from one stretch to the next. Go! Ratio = 0.95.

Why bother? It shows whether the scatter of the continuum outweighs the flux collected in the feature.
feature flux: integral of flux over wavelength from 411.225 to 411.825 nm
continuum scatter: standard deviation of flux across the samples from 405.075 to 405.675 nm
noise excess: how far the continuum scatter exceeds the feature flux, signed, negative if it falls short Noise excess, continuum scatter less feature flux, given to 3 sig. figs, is -10.2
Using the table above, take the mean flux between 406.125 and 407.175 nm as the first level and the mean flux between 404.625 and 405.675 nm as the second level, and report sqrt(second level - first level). 1.19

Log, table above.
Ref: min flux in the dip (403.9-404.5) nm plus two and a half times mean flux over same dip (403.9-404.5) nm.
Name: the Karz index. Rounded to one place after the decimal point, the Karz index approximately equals 62.8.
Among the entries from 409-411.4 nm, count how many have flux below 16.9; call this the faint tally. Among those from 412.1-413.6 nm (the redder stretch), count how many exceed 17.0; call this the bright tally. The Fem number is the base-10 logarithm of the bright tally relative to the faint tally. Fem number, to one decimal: -0.1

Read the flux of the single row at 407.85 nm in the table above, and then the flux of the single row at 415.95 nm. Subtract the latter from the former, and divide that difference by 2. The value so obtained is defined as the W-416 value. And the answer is -0.4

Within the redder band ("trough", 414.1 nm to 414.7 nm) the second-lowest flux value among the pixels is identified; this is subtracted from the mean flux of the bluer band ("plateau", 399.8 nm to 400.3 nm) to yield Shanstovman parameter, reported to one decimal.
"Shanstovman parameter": 3.1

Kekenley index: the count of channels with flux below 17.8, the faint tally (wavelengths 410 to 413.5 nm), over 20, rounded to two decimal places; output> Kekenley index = 0.70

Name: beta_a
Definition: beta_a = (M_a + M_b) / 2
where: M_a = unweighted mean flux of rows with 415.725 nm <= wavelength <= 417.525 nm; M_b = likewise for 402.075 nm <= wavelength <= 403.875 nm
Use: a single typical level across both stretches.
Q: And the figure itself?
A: 17.48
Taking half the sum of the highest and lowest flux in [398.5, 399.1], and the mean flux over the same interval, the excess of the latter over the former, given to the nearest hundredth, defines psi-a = 0.02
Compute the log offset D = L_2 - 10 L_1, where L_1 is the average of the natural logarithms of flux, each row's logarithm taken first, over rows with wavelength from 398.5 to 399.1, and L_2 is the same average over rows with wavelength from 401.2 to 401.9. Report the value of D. -25.29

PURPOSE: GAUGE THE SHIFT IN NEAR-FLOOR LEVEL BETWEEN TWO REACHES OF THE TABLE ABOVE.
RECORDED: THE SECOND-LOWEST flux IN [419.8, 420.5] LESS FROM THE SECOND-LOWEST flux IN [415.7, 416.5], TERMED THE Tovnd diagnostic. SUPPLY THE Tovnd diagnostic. -1.2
